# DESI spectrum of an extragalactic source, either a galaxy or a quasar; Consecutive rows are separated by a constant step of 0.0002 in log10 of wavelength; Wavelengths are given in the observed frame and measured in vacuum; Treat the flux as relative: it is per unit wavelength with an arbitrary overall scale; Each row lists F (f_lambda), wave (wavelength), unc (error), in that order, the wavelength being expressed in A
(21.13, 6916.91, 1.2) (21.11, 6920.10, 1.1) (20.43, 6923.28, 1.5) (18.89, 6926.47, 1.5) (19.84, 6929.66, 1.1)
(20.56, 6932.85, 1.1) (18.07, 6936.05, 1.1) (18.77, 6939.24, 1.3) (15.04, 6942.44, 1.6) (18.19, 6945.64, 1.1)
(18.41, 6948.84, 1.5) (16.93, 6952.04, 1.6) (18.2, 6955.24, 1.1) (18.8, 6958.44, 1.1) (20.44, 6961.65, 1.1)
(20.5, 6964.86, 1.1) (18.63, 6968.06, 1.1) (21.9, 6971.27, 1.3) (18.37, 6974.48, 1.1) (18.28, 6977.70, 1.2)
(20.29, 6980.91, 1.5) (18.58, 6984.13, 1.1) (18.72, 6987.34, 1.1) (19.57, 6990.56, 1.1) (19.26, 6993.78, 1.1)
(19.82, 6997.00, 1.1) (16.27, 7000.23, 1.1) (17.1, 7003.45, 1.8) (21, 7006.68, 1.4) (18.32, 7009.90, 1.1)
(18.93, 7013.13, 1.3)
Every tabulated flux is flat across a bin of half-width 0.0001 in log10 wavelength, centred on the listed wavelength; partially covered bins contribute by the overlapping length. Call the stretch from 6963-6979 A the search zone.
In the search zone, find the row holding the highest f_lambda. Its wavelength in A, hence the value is 6971.27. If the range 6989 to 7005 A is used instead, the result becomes 6997.00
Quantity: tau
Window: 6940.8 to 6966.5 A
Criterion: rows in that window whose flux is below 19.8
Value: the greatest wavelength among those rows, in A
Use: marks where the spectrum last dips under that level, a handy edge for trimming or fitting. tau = 6958.44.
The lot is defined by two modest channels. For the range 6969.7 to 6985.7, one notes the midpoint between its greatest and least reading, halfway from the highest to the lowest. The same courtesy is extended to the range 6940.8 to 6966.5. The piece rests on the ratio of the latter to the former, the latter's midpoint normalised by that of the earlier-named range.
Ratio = 0.88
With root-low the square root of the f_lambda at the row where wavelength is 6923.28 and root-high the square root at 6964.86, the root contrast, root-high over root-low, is 1.00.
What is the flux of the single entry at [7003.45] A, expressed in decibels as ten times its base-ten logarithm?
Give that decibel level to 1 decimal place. 12.3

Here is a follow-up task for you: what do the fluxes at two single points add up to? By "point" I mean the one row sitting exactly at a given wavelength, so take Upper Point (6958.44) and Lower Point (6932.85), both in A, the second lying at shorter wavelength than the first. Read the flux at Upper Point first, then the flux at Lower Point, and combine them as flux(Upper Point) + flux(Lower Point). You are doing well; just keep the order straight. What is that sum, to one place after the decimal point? 39.4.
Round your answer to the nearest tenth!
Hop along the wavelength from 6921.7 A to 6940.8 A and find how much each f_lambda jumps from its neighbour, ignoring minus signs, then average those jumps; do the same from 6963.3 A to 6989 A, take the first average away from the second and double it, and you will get 1.0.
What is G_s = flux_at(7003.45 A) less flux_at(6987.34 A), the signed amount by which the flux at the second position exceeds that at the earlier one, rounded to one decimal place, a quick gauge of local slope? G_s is -1.6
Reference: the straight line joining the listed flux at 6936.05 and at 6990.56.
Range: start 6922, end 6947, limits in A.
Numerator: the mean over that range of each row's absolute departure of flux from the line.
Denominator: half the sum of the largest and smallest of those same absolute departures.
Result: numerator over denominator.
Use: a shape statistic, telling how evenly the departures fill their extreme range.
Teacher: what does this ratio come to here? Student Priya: 0.96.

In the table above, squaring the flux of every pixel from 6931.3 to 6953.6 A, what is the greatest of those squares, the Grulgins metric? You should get 423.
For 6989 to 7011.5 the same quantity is 441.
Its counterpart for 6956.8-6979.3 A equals 480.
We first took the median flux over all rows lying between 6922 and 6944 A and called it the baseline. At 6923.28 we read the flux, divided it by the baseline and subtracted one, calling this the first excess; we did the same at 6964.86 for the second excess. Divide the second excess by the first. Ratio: 1.0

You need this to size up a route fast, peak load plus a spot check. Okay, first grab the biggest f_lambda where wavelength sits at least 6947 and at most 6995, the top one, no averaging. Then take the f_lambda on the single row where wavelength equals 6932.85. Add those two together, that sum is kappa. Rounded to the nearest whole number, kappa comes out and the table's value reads 42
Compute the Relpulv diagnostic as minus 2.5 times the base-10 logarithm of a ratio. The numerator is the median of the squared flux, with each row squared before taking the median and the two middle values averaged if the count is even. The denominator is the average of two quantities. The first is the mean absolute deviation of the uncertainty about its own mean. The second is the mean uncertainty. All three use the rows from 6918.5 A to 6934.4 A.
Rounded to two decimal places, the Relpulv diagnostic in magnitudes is -6.90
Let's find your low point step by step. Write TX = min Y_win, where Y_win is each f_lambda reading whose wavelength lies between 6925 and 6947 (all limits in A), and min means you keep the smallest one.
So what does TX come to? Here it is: 15.04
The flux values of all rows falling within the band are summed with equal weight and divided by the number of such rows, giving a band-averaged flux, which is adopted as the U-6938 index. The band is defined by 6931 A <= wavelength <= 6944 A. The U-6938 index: 18.1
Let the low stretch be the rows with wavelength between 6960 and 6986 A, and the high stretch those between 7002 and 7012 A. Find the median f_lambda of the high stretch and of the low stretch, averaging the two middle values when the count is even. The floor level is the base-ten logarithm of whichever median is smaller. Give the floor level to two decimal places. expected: 1.26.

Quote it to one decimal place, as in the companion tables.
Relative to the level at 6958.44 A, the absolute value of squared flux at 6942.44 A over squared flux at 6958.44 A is 0.6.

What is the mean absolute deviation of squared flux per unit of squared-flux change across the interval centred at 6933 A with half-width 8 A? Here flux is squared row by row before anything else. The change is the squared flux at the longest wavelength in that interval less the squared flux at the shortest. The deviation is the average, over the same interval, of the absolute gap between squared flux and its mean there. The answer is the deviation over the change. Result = -6.7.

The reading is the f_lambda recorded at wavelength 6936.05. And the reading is 18.07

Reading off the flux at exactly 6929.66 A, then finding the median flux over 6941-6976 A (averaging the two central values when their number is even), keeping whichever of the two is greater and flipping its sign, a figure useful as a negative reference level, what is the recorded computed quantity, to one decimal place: -19.8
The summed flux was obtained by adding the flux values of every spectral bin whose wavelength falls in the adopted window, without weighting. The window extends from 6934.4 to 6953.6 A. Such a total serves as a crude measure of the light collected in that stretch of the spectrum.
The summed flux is 105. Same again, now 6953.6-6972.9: 118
